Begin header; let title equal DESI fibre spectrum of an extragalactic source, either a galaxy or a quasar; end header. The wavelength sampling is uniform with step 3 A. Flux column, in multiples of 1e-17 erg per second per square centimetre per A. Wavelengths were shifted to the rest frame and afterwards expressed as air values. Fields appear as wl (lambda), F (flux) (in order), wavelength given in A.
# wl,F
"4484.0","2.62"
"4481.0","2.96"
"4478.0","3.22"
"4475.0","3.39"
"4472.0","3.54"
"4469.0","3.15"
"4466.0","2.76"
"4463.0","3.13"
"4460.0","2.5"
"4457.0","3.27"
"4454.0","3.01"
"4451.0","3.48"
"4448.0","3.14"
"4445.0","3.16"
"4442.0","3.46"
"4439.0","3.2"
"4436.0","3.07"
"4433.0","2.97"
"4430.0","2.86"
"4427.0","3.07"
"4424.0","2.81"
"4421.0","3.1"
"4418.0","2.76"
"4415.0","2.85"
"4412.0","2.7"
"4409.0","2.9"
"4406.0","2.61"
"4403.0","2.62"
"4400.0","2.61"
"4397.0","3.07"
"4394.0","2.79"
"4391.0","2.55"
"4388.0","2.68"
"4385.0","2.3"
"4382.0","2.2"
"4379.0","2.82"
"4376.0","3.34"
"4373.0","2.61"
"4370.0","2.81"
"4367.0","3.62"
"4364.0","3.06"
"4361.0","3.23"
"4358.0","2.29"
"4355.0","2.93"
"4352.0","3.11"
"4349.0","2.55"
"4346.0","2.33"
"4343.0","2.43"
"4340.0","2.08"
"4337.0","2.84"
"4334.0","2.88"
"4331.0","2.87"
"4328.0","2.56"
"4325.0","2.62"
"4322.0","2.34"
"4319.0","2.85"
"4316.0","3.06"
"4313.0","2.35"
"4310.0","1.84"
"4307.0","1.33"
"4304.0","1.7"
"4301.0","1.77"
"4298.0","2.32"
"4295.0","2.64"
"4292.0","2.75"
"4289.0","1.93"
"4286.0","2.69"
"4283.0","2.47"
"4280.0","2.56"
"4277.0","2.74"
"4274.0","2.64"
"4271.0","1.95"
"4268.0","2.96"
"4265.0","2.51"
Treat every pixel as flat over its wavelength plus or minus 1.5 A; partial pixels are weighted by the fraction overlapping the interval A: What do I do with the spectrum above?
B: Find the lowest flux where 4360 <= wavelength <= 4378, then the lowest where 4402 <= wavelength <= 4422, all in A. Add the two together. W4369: 5.2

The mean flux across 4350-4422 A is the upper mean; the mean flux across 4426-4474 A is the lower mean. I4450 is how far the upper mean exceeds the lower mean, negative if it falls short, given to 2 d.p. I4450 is -0.30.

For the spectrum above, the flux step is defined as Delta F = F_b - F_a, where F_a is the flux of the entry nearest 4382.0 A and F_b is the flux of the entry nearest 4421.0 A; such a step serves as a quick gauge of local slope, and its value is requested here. 0.90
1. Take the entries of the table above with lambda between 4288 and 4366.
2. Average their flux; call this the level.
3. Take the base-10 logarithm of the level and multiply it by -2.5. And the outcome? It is -0.99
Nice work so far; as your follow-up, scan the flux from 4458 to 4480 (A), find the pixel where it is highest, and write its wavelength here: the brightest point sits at 4472.0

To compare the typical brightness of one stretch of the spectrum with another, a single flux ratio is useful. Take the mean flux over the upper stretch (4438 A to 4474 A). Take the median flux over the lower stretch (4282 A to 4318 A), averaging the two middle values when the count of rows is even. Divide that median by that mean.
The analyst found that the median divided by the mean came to 0.74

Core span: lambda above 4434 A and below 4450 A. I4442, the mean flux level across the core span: 3.21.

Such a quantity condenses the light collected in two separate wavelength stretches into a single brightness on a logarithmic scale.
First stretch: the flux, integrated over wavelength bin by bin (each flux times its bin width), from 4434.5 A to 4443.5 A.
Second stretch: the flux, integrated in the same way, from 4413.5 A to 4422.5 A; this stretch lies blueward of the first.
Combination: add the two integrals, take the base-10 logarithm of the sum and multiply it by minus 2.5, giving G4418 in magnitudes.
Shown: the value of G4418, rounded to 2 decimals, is -4.36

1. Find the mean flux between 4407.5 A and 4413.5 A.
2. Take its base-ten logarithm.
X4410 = 0.45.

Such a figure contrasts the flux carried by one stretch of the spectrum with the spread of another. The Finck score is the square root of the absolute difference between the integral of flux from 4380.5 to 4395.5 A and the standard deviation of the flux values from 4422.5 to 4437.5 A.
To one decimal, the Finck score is 6.1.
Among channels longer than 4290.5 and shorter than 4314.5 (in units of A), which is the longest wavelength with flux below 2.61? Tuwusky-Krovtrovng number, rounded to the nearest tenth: 4313.0 A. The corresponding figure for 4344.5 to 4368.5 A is 4358.0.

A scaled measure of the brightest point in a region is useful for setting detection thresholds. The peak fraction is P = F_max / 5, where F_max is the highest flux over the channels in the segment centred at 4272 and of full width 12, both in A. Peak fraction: 0.59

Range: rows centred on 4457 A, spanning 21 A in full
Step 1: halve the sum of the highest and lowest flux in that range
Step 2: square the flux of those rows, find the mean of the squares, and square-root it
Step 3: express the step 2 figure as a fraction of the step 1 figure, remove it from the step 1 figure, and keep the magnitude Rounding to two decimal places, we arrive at 1.97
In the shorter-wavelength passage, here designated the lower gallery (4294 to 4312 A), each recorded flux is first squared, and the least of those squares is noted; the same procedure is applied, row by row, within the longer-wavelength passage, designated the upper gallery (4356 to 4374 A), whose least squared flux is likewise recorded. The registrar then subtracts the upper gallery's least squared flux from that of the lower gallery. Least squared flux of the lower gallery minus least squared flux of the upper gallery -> -3.5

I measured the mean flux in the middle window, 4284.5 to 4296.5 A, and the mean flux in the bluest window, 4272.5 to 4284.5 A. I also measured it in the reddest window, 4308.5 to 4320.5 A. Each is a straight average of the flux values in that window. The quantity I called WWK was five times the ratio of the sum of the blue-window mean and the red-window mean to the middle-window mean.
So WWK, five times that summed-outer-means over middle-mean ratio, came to 10.2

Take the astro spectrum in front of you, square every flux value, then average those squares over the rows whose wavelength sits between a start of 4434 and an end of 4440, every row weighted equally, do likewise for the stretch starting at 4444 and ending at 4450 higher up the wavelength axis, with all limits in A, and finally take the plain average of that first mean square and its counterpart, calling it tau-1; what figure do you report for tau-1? 9.9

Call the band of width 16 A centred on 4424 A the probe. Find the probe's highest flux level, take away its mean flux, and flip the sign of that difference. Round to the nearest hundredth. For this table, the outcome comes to -0.18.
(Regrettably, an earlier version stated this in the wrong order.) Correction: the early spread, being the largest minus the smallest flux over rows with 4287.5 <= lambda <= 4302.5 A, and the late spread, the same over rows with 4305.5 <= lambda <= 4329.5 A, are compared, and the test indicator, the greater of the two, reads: 1.73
